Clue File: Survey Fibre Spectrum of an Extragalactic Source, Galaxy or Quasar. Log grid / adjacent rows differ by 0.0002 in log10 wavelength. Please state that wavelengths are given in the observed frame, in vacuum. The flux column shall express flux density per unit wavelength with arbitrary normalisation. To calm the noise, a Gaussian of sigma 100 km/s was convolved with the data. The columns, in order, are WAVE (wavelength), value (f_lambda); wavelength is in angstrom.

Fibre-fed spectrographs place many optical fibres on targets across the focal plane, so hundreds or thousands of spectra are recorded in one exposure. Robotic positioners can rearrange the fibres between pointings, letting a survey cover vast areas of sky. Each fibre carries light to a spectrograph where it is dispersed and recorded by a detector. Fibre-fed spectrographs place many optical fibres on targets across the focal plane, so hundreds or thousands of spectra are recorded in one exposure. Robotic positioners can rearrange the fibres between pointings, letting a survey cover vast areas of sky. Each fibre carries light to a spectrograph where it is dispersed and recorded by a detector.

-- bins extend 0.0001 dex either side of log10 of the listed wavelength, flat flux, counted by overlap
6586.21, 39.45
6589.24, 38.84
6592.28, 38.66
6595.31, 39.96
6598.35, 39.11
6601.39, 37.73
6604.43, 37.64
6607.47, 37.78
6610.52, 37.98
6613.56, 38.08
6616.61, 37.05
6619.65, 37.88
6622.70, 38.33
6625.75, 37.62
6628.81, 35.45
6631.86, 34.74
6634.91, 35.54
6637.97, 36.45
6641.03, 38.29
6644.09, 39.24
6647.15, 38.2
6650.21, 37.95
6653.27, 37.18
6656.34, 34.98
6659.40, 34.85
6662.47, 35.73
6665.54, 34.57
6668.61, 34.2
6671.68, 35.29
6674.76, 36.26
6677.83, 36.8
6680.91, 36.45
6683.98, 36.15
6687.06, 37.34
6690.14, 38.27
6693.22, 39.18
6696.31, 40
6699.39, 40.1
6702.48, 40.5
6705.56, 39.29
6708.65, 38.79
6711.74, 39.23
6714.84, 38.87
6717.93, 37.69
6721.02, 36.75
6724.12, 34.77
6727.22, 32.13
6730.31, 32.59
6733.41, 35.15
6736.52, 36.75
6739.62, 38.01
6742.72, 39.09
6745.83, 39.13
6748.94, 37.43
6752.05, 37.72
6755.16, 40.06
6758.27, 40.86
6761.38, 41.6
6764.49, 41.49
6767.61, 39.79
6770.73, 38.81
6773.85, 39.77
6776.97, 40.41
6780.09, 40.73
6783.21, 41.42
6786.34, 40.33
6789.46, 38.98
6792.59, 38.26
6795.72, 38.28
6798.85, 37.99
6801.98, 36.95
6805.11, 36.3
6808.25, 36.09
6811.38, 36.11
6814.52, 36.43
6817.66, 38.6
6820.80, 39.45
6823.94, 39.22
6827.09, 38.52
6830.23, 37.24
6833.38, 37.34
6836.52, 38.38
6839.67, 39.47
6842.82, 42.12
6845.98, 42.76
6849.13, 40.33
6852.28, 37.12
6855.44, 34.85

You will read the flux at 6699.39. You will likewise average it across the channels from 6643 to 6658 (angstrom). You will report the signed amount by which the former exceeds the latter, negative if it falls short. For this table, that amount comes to 2.6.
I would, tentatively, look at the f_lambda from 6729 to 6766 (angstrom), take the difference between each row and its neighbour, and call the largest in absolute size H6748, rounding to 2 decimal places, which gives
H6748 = 2.56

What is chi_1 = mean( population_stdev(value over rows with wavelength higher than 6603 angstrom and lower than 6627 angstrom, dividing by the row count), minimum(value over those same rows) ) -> 18.7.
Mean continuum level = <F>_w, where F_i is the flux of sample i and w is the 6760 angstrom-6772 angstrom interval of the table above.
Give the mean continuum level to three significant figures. 40.4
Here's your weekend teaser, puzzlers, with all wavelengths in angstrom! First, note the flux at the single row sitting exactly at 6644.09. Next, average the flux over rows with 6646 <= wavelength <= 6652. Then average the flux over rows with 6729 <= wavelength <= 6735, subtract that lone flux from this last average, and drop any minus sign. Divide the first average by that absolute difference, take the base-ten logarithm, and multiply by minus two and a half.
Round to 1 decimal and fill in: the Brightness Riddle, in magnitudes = -2.1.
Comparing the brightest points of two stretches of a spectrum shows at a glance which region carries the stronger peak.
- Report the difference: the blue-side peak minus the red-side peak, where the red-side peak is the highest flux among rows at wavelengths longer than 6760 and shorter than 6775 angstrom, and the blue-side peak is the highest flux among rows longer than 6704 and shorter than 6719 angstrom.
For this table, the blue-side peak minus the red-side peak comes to -2.3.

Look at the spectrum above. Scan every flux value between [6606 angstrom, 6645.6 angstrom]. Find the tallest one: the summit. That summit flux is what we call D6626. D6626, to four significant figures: 39.24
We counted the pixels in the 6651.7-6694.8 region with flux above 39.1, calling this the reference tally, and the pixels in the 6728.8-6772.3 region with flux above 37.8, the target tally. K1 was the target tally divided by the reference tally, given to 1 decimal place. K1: 9.0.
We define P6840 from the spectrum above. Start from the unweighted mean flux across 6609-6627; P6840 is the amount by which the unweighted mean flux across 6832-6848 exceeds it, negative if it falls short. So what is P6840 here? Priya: 2.2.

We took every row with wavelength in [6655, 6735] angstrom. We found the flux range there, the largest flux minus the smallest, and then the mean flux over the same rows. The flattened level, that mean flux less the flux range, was 28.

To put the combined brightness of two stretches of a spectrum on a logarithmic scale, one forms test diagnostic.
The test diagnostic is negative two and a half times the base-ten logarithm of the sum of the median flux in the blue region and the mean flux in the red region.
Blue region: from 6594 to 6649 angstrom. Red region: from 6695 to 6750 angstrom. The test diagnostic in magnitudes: -4.69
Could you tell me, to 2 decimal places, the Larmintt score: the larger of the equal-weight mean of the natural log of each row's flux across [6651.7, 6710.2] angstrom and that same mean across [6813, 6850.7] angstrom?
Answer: 3.67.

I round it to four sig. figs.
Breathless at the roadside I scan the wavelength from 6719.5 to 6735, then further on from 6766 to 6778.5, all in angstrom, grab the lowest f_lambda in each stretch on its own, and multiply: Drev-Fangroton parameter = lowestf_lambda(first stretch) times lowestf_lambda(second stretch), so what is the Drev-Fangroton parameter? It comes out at 1247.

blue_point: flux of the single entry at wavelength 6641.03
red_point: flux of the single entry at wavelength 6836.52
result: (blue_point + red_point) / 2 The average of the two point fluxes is 38.3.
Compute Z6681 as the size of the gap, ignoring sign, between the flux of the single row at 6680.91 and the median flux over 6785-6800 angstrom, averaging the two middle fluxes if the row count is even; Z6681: 1.8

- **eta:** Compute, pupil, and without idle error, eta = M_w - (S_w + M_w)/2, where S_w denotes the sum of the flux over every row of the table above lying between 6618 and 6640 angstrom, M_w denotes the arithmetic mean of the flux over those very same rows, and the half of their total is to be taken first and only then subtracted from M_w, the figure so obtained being -110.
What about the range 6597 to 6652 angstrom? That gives -319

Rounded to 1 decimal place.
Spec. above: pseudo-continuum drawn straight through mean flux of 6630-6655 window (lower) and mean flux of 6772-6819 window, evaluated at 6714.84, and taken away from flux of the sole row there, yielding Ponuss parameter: 1.1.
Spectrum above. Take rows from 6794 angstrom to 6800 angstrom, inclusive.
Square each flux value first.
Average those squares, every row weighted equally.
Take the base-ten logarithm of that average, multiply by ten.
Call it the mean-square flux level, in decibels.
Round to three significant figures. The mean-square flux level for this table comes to 31.6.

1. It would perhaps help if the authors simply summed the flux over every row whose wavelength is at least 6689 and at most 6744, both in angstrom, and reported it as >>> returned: 677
